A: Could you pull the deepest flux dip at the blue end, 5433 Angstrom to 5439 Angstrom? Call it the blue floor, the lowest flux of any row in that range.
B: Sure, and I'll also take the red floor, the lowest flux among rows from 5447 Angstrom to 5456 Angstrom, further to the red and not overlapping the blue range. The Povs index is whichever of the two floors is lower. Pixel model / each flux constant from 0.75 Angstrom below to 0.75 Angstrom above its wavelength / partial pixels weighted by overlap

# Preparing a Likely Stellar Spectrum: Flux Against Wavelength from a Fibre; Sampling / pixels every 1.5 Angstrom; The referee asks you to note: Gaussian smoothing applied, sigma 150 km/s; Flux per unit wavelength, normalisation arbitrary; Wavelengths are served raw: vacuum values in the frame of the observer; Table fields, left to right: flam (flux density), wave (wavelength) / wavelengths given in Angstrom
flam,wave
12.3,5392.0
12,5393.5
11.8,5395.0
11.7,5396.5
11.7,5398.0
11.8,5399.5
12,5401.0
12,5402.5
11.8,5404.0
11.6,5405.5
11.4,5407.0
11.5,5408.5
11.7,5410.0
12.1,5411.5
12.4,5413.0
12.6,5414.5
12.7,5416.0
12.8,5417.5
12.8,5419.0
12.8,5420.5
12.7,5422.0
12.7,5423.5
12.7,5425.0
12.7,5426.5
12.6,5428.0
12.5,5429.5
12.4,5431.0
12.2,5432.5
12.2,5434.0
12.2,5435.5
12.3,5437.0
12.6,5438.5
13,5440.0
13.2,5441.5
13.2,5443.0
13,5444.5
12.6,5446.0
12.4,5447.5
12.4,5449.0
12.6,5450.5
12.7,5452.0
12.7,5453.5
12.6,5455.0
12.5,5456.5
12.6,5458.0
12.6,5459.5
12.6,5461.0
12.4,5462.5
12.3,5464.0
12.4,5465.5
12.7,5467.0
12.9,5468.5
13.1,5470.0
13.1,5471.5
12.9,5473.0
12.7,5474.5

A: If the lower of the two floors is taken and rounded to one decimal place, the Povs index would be 12.2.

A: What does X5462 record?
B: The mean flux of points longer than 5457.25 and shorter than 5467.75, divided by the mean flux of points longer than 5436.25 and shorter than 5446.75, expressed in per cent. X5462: 97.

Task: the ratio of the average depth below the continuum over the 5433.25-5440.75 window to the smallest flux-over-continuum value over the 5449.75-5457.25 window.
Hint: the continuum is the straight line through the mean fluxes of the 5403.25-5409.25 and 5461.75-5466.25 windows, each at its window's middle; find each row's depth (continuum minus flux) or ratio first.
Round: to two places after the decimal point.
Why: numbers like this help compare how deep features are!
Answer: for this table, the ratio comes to -0.45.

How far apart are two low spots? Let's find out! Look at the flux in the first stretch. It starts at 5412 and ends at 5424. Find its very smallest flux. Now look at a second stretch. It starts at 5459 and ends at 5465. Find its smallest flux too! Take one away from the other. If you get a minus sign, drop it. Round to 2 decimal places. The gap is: 0.10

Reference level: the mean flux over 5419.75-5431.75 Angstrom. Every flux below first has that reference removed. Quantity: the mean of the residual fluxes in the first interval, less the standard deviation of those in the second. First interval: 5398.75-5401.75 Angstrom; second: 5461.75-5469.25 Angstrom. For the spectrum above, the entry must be -1.0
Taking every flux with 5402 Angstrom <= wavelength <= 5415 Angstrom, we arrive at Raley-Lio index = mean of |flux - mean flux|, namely 0.33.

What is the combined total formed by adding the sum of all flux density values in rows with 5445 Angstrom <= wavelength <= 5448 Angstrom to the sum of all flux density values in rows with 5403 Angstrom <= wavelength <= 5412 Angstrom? 95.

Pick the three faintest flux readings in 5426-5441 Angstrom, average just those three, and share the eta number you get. 12.2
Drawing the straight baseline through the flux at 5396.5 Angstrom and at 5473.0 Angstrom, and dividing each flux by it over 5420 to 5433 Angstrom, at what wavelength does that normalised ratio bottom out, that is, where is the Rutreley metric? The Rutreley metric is 5432.5 Angstrom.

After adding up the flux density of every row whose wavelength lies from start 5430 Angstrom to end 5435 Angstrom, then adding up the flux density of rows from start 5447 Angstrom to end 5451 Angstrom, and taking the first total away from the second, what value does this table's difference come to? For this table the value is 0.6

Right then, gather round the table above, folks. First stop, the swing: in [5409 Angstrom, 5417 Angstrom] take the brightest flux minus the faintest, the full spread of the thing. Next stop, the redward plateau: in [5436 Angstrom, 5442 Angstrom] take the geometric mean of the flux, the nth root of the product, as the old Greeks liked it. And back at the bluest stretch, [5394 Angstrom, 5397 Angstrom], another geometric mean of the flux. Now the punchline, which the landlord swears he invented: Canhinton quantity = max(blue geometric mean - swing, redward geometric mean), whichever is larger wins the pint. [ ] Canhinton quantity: 12.8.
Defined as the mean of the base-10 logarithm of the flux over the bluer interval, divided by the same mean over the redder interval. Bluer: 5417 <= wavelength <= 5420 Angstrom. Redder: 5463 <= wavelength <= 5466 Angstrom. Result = 1.014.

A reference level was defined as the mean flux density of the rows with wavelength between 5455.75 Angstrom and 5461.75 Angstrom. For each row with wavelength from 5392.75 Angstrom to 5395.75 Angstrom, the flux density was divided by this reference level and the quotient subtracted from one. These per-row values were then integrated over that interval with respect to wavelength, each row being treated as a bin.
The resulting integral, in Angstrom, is 0.16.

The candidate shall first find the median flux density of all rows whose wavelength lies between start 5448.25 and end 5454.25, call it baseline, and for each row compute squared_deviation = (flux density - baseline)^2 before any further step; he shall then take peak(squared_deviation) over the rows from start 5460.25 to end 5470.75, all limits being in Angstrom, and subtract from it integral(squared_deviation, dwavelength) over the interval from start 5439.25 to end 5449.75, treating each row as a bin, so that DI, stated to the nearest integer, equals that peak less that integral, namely -1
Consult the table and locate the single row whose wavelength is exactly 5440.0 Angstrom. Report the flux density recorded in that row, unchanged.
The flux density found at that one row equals 13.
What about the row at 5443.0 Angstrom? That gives 13.2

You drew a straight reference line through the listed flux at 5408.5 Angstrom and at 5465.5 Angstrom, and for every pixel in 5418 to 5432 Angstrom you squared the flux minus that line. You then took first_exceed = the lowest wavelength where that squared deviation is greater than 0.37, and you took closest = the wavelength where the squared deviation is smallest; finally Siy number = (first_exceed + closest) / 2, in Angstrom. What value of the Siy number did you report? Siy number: 5425.0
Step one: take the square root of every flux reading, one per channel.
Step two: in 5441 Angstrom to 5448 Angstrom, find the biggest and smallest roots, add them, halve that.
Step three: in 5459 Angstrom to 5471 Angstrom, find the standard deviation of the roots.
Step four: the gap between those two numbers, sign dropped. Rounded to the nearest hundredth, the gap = 3.54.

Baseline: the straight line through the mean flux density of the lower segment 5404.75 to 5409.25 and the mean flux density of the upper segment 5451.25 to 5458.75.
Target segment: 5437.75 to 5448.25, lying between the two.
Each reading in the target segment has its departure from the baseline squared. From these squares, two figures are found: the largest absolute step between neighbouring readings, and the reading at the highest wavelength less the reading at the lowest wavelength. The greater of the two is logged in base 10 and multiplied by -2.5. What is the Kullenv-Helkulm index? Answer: 1.0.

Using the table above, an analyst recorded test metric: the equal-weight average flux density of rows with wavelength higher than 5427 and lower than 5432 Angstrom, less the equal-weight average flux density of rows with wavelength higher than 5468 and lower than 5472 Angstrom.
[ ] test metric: -0.5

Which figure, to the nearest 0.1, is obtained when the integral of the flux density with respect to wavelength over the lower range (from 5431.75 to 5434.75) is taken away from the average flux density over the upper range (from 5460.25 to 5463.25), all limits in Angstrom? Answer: -24.1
